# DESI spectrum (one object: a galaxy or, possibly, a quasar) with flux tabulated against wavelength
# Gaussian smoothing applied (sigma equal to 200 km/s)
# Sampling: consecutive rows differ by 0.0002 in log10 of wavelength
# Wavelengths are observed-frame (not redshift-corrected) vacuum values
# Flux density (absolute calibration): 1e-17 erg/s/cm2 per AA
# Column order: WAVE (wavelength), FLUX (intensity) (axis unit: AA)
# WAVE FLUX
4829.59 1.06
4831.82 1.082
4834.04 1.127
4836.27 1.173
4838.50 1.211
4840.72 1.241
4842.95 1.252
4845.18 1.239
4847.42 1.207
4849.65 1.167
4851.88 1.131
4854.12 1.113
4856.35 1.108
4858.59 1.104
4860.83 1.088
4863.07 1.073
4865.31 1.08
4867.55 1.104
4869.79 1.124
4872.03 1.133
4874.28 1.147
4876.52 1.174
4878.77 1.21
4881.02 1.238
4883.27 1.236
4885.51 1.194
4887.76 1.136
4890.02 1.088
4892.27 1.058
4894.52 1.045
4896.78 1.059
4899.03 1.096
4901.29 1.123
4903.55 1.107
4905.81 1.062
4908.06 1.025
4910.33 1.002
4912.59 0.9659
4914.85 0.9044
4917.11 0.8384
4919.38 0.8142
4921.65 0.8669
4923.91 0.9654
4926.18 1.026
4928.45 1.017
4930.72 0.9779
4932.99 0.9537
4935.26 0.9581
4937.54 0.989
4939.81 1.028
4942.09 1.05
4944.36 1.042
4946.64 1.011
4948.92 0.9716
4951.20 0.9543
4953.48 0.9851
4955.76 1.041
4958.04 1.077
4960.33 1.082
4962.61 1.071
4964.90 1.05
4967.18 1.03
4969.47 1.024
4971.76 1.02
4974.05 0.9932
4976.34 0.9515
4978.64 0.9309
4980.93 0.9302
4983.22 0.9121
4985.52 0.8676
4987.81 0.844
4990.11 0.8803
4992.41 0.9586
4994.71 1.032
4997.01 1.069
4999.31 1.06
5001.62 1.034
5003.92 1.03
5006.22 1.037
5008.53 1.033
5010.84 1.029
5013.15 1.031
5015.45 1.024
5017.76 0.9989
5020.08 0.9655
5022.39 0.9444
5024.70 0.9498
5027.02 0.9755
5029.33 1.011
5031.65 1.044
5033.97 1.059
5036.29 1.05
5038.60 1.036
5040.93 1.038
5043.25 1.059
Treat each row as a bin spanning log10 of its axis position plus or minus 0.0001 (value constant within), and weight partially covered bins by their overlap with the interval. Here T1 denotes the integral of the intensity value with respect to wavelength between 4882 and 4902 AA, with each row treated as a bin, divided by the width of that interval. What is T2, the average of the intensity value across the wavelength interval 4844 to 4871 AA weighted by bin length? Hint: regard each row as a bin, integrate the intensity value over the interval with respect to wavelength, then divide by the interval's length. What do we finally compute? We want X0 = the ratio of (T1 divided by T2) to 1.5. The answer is 0.66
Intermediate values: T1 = 1.12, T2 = 1.13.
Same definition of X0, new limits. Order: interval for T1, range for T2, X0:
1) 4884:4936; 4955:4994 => 0.69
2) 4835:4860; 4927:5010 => 0.79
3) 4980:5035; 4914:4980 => 0.67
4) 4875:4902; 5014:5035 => 0.76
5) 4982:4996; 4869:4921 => 0.57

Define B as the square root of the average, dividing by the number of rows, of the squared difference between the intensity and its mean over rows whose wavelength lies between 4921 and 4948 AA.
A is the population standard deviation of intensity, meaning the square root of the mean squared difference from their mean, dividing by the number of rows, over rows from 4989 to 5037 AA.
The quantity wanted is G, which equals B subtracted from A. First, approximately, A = 0.0466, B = 0.05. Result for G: -0.002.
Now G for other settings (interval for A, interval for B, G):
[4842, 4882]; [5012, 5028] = 0.024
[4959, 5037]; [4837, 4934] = -0.048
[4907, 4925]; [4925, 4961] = 0.032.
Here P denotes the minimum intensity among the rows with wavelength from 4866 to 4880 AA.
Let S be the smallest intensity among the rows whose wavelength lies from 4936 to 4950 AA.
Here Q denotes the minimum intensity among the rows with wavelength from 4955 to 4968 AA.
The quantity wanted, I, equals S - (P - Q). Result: 0.9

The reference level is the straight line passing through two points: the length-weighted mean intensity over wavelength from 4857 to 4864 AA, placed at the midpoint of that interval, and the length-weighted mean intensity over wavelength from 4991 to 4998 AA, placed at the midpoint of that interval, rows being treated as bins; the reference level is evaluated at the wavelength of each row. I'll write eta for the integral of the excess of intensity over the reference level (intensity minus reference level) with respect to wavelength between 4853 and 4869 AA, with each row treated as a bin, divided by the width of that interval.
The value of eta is 0.01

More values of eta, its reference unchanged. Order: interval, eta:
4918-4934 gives -0.11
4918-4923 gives -0.21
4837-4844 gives 0.13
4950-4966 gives 0.00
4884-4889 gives 0.09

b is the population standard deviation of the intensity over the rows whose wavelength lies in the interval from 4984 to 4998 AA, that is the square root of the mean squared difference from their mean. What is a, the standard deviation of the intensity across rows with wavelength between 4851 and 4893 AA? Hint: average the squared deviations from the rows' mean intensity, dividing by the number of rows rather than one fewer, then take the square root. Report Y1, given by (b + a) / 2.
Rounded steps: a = 0.05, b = 0.085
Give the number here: 0.069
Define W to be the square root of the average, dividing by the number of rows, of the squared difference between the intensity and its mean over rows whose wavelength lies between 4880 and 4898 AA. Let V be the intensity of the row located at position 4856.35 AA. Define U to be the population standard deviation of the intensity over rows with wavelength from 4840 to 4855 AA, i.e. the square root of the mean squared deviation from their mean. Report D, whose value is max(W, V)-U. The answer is 1.06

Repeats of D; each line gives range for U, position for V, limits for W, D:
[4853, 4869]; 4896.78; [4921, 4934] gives 1.04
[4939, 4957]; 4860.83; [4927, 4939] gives 1.05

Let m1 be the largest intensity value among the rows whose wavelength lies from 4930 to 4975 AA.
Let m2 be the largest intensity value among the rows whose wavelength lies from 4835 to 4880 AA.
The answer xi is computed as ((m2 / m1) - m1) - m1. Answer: -1.0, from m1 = 1.082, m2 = 1.252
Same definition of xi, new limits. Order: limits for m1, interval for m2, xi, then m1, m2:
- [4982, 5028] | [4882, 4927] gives -1.0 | 1.069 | 1.236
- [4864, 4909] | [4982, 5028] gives -1.6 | 1.238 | 1.069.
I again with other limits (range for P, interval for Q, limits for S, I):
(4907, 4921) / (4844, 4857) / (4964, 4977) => 1.2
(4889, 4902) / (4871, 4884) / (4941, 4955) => 1.0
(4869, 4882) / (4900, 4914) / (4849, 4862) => 0.9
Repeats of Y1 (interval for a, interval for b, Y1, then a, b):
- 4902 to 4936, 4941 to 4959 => 0.060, 0.08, 0.040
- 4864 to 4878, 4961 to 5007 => 0.050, 0.03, 0.069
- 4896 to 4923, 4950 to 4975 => 0.071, 0.10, 0.039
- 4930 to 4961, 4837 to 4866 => 0.054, 0.04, 0.064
